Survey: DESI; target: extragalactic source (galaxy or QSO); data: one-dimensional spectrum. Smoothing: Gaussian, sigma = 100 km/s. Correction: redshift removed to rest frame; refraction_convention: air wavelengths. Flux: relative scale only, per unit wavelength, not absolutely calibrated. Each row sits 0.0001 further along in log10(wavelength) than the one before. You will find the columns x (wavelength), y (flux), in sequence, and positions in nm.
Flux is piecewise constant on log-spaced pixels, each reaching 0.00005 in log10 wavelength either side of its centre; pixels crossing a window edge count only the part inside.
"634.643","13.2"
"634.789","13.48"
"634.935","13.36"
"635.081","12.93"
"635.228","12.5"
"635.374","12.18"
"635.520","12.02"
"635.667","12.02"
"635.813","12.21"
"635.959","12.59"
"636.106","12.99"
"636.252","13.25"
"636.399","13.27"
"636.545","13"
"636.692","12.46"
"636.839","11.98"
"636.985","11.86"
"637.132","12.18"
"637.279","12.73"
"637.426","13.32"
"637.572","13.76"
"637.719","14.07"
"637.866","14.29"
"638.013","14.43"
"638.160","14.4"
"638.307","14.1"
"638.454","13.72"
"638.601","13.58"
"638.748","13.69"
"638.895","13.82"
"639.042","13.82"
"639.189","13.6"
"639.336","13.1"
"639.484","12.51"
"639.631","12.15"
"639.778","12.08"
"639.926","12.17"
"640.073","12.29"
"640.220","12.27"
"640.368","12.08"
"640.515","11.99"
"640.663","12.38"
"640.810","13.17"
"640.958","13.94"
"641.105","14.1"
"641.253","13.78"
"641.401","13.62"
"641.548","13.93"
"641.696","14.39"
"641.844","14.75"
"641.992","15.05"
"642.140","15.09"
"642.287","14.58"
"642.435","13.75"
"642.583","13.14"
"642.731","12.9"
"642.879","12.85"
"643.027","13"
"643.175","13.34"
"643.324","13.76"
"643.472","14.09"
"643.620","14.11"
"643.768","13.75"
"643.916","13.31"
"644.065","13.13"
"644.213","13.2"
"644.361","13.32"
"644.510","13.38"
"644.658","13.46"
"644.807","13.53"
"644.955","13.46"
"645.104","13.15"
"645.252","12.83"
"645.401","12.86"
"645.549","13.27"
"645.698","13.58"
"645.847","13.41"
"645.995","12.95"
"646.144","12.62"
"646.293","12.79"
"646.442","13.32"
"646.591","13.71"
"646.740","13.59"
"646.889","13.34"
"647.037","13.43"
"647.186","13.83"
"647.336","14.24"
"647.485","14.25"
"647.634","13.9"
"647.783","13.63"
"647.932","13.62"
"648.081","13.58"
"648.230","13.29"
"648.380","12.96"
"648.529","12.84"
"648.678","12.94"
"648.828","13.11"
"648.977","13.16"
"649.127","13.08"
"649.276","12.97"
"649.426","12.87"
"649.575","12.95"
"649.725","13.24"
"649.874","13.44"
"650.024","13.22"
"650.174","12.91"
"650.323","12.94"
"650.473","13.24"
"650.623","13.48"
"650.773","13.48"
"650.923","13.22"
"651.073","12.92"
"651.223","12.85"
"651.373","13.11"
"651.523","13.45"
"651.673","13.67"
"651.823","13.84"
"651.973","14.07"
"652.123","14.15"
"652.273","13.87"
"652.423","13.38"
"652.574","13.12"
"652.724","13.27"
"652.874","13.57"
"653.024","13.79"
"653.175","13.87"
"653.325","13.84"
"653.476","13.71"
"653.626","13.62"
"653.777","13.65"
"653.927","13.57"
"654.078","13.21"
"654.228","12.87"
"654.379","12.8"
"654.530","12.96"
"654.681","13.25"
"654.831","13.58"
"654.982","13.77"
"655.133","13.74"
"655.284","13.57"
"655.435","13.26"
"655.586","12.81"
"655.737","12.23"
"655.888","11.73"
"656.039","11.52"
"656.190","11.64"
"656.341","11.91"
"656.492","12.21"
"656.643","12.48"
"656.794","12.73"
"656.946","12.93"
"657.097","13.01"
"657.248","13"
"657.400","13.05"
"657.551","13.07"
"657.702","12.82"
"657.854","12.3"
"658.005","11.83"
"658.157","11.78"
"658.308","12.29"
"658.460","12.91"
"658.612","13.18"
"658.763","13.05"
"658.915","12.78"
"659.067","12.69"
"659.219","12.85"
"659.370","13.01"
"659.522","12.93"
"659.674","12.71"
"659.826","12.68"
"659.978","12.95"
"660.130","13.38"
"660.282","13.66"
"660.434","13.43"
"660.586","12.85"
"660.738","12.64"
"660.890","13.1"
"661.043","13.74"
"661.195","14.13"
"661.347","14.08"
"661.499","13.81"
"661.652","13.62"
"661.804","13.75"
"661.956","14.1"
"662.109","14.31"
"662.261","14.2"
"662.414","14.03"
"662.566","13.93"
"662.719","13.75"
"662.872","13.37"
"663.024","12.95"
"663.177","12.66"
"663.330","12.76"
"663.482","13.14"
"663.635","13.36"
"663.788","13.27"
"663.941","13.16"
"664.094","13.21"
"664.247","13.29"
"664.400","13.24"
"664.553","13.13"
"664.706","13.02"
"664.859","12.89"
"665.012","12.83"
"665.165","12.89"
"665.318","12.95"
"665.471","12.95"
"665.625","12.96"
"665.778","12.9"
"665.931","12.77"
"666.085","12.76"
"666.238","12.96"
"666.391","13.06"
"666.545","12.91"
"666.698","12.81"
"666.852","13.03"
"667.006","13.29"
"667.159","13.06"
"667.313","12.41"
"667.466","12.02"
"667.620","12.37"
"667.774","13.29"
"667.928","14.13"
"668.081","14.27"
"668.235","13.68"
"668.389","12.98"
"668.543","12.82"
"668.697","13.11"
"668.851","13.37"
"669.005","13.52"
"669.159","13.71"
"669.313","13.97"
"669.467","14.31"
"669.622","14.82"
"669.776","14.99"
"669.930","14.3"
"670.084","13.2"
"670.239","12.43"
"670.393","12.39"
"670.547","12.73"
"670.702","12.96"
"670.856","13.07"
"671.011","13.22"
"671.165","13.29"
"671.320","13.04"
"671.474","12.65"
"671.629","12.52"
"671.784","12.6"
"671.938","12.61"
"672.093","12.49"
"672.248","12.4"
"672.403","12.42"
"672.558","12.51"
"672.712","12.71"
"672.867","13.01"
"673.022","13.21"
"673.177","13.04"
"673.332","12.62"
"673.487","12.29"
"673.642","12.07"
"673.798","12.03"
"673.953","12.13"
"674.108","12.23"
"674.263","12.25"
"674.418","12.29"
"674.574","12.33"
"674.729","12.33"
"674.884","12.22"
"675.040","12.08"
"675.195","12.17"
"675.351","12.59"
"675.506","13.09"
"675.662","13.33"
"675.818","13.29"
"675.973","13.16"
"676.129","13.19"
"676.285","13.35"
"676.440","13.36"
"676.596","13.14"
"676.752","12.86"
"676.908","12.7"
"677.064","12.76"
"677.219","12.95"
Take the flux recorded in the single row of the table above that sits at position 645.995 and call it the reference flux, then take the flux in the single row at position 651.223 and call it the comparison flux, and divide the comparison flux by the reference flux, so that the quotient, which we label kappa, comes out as 0.99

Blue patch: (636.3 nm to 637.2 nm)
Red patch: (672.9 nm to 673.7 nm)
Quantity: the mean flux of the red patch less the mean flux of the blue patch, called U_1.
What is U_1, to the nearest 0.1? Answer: 0.2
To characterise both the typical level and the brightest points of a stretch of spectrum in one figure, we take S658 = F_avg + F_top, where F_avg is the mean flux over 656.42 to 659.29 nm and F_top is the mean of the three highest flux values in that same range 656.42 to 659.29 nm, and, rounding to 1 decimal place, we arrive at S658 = 25.8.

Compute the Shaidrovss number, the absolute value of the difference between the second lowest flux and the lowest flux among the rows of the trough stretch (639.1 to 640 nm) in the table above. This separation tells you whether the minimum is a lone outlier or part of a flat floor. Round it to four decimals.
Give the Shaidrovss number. 0.0700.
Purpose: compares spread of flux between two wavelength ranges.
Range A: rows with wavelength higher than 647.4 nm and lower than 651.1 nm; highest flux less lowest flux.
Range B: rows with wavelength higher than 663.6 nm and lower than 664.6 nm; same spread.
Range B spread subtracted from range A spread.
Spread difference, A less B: 1.2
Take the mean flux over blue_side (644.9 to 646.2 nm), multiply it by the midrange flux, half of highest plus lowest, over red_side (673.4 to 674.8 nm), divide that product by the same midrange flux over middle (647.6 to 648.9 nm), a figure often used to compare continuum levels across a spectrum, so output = 12.0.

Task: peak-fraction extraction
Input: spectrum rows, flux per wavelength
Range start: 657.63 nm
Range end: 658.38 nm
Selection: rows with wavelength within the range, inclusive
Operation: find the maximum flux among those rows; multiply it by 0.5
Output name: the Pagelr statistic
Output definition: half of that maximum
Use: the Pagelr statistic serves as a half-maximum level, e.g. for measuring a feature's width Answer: 6.41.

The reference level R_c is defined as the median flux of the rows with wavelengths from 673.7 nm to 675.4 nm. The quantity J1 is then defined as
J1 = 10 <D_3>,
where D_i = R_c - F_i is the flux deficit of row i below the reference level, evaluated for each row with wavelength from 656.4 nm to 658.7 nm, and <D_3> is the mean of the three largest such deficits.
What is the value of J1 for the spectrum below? 2.9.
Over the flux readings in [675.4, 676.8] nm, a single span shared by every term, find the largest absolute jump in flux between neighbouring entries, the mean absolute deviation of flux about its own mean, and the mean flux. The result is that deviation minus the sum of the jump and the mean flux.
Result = -13.4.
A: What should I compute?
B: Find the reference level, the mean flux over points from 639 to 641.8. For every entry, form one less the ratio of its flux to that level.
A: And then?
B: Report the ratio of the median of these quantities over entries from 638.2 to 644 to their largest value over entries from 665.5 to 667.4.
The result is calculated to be -1.0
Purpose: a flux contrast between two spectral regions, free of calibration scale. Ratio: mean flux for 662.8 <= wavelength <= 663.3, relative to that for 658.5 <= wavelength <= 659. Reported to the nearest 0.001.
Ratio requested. 0.999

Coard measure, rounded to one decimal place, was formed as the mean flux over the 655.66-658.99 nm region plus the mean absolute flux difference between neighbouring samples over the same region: 12.7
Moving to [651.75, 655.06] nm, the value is 13.7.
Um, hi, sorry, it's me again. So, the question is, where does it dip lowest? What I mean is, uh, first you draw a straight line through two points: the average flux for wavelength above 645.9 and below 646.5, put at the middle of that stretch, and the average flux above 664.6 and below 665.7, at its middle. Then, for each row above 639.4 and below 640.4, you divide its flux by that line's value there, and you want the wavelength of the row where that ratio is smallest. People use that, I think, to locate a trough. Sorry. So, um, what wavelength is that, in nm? 640.368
